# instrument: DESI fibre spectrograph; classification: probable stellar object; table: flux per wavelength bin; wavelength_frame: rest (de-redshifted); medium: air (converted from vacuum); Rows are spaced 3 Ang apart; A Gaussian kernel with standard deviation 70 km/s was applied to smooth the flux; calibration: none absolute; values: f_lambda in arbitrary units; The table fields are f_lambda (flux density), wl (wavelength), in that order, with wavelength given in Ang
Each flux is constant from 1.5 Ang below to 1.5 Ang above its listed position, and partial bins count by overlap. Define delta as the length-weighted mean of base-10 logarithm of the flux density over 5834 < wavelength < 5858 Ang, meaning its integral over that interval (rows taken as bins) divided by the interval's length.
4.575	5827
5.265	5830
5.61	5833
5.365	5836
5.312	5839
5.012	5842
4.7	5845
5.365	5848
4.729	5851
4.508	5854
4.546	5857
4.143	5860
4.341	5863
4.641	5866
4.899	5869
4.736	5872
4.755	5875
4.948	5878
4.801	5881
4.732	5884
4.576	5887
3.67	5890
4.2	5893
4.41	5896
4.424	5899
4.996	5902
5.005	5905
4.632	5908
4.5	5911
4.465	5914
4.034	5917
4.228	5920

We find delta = 0.695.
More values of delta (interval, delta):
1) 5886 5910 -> 0.650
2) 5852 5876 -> 0.659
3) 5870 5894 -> 0.658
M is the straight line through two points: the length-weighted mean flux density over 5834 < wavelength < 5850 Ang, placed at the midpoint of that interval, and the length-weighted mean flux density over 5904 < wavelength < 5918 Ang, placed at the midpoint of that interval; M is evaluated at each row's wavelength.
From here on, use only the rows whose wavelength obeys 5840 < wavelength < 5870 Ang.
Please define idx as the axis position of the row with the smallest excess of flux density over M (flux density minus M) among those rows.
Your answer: 5860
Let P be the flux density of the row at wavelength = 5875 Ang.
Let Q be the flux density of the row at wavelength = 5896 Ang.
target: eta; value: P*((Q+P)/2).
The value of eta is 22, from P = 4.755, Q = 4.41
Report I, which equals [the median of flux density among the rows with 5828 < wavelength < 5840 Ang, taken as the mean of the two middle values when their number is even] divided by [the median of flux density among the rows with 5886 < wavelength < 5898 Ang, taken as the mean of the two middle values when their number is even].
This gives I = 1.24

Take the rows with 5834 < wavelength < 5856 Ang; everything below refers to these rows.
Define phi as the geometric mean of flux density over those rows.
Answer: 4.99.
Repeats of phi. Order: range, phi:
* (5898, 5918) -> 4.57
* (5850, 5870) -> 4.54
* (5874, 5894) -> 4.51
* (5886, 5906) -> 4.45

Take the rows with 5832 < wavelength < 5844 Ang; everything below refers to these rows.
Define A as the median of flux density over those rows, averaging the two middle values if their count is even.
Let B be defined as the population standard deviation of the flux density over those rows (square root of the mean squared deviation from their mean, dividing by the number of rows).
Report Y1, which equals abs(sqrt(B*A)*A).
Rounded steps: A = 5.3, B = 0.213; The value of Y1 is 5.69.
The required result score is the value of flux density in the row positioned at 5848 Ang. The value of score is 5.365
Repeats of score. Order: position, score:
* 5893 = 4.2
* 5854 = 4.508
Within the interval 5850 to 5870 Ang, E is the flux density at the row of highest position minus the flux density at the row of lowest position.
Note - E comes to 0.2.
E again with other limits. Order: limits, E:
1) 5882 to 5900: -0.3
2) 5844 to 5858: -0.2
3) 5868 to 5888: -0.3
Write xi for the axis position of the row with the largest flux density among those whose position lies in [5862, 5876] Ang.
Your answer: 5869 Ang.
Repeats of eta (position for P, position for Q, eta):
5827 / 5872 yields 21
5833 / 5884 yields 29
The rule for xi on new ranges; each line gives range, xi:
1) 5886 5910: 5905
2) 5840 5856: 5848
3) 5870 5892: 5878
